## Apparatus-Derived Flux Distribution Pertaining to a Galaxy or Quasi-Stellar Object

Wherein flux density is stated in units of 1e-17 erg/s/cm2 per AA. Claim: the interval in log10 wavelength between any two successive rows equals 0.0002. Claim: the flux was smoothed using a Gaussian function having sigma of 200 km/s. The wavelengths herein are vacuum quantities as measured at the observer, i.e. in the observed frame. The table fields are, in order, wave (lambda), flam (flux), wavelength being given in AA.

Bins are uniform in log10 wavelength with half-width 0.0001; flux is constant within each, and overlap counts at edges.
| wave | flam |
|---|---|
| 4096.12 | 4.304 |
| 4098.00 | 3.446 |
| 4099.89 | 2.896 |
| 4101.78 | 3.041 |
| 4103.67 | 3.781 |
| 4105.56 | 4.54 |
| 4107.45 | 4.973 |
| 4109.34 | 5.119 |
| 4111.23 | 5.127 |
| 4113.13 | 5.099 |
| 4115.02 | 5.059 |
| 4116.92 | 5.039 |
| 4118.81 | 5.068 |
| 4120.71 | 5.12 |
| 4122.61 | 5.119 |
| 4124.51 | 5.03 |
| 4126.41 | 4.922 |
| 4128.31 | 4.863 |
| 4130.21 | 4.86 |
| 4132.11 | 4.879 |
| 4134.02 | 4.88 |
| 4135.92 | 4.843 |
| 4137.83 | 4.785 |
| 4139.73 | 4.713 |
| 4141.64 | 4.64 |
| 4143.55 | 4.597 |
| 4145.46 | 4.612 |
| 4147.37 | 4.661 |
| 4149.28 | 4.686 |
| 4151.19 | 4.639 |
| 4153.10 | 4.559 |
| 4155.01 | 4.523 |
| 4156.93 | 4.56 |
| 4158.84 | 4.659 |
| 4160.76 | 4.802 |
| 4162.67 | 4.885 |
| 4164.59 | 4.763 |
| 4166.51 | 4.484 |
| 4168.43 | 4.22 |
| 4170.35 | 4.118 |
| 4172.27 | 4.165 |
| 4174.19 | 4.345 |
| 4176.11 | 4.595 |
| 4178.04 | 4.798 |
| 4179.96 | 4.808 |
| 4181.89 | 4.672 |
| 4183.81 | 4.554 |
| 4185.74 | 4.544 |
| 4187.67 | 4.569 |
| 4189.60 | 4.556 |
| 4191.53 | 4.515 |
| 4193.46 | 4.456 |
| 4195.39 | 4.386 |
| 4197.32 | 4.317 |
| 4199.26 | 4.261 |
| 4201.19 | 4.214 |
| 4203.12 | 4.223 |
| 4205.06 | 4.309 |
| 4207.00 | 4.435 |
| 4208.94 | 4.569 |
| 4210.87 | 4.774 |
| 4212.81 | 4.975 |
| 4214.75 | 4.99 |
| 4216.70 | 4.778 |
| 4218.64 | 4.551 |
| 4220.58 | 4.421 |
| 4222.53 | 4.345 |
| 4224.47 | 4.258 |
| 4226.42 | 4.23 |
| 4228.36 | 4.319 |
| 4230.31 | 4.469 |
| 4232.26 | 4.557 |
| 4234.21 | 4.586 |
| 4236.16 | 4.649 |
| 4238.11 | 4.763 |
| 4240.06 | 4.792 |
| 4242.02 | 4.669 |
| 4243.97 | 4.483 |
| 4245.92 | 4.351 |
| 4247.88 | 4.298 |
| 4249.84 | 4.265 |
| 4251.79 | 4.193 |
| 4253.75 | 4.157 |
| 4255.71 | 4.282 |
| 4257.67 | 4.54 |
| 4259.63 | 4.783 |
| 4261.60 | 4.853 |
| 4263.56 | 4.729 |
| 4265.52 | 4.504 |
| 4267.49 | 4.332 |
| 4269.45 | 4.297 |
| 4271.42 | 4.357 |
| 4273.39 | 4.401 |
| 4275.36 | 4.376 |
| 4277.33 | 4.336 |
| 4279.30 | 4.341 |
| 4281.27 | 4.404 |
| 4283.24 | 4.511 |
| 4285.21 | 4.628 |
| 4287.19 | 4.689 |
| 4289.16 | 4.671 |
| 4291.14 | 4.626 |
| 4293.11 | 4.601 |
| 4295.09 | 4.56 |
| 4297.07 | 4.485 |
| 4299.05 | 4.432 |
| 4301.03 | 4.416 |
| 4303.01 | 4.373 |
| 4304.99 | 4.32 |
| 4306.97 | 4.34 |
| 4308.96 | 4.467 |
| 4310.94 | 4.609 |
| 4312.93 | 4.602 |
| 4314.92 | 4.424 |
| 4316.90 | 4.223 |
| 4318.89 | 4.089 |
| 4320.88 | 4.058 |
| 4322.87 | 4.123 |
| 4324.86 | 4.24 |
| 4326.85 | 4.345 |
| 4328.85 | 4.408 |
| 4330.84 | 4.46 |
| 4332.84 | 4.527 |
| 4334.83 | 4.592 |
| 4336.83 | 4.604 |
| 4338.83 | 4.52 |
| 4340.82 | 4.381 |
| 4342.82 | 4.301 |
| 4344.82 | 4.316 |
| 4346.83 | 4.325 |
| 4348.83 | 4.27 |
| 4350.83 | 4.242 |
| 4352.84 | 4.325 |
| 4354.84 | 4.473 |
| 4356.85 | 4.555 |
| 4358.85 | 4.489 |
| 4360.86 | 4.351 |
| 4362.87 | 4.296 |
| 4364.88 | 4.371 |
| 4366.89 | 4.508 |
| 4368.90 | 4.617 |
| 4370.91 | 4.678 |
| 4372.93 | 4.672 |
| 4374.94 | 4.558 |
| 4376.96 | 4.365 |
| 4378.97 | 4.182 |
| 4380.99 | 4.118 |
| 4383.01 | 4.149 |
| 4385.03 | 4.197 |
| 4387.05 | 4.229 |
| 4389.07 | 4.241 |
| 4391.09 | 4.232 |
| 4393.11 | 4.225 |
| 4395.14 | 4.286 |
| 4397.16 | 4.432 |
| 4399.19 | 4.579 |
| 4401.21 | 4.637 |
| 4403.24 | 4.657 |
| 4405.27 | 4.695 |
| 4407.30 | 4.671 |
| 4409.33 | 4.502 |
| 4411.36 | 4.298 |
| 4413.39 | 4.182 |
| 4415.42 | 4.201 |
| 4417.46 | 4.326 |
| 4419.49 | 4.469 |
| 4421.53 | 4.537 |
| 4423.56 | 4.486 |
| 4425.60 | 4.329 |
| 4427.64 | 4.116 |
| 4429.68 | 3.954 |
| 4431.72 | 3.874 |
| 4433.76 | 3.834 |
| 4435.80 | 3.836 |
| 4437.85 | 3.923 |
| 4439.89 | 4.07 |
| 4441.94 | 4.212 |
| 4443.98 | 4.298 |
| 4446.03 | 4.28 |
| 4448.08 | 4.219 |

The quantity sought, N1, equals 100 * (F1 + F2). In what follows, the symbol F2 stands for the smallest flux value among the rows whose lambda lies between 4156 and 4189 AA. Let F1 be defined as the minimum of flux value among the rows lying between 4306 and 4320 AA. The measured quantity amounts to 821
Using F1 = 4.089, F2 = 4.118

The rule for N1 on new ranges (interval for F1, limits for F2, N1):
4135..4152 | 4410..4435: 843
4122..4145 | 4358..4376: 889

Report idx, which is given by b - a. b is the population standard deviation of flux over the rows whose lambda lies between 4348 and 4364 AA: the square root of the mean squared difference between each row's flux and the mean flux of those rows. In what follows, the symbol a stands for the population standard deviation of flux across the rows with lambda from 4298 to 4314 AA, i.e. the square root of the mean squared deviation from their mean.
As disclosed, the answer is 0.005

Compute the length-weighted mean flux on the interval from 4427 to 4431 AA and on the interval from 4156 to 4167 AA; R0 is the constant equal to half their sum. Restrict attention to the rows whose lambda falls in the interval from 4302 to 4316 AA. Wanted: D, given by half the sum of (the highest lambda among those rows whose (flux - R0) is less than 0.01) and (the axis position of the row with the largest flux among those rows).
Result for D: 4309.0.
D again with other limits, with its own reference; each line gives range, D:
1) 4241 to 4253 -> 4246.9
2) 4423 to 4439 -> 4430.7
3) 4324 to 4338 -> 4331.8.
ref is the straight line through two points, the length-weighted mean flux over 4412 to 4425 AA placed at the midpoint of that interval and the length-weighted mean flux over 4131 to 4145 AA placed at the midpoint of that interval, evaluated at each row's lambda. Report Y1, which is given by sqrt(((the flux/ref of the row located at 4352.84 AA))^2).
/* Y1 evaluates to 0.97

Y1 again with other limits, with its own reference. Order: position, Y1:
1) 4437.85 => 0.90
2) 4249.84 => 0.93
